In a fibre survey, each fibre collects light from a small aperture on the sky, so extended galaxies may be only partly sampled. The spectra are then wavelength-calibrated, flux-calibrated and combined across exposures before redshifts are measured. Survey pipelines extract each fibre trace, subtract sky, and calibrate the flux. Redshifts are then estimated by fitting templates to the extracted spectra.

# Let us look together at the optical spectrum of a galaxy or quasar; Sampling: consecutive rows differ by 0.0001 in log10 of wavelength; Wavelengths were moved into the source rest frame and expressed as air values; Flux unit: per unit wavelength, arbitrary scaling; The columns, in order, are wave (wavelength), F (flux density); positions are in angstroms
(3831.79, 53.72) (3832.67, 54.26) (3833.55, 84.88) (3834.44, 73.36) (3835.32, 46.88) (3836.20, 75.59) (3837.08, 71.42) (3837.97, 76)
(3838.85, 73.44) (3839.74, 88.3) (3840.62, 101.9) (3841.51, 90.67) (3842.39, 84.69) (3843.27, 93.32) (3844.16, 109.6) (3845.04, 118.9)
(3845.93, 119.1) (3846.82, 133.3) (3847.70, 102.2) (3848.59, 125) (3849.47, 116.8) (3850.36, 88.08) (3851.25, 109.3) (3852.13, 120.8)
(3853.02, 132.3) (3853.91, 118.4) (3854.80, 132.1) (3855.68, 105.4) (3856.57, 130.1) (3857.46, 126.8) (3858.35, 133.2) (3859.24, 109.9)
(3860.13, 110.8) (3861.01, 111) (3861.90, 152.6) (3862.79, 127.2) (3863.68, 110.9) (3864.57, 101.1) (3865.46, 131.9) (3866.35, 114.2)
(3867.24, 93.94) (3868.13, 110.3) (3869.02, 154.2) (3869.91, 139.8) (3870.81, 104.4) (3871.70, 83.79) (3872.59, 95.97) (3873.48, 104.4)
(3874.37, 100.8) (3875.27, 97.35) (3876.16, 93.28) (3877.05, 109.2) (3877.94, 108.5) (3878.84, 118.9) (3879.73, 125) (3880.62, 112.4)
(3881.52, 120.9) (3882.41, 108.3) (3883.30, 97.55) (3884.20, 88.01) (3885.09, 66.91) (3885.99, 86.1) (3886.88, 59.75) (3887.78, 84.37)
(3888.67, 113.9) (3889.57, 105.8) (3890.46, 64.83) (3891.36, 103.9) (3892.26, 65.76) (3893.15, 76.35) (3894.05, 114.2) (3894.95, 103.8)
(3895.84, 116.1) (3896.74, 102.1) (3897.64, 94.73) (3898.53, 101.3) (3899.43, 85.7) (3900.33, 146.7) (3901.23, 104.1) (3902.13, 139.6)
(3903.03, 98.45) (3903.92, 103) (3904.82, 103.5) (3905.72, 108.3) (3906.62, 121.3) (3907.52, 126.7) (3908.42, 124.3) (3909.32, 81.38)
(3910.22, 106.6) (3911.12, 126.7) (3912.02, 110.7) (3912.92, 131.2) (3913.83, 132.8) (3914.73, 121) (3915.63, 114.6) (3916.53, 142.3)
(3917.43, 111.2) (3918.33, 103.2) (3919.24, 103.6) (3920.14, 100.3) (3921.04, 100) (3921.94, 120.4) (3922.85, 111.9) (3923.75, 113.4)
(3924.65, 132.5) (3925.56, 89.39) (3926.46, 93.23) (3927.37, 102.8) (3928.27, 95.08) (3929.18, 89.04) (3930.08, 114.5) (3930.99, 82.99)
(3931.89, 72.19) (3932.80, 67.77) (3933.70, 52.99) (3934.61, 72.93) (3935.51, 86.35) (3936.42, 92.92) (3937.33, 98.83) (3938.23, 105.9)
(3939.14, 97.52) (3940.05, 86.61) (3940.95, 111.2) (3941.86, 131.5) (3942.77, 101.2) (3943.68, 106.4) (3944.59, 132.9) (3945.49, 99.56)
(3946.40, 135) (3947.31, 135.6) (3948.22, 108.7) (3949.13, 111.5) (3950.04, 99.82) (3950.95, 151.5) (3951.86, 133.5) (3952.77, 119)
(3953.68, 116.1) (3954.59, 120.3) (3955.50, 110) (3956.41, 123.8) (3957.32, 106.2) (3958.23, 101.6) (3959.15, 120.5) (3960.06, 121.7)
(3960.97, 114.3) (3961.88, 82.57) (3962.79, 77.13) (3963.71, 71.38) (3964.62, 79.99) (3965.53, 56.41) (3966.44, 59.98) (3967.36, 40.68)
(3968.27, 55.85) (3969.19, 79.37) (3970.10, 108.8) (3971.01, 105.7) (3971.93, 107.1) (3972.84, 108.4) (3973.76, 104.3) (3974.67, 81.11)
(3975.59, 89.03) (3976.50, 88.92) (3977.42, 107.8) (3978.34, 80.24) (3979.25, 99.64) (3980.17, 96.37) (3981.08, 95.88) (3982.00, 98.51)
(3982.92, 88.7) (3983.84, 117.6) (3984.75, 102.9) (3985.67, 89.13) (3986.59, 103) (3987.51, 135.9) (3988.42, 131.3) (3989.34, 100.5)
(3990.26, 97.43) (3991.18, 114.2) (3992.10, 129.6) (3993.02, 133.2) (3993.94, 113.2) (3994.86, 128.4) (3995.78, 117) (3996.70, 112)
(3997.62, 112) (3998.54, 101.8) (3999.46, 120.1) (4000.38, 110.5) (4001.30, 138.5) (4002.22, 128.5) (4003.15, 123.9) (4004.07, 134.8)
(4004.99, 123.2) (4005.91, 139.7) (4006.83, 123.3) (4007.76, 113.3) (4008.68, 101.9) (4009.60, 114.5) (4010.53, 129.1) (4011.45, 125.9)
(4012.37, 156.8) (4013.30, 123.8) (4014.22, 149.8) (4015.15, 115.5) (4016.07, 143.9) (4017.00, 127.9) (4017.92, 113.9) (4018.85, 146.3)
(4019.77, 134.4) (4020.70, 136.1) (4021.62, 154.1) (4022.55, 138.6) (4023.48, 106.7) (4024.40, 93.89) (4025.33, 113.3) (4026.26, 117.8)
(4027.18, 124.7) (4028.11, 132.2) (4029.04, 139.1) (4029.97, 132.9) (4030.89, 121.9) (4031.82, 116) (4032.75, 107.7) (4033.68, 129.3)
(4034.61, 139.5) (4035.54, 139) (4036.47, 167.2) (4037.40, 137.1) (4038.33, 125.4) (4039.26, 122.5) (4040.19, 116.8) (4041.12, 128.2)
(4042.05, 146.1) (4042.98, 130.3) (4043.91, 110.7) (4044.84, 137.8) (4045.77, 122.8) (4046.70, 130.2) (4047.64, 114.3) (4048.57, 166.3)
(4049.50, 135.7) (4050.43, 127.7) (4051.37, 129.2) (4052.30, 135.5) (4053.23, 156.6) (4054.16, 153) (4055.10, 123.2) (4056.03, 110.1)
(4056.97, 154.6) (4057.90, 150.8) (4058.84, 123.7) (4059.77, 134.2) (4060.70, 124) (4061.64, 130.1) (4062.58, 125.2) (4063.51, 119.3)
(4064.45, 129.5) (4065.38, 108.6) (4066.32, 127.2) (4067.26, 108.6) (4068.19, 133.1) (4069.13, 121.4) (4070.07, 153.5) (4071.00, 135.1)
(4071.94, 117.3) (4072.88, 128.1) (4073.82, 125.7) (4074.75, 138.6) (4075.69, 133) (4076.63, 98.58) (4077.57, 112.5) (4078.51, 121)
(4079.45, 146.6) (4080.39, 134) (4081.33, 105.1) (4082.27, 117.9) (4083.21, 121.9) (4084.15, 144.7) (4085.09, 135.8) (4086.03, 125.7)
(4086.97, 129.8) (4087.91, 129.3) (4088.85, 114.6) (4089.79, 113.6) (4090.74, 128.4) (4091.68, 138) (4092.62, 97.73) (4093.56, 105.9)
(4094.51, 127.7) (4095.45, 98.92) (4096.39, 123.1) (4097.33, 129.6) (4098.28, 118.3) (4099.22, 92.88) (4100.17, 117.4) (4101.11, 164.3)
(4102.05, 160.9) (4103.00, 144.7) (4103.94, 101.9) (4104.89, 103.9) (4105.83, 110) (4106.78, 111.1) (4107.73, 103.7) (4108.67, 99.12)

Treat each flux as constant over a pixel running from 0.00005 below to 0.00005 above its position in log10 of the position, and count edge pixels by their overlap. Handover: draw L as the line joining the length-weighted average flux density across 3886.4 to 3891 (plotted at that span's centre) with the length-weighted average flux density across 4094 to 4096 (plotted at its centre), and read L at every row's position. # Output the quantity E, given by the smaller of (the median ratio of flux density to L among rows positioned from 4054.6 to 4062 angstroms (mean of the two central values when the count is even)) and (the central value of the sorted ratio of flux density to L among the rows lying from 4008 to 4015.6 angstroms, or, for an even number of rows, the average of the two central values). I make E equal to 1.17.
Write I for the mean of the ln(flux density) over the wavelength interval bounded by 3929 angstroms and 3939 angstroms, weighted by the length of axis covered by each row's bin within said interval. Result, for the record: 4.43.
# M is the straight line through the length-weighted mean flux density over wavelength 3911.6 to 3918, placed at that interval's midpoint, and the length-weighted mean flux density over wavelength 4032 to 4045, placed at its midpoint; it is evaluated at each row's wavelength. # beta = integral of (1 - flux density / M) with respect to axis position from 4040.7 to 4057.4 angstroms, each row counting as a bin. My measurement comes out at -0.3 angstroms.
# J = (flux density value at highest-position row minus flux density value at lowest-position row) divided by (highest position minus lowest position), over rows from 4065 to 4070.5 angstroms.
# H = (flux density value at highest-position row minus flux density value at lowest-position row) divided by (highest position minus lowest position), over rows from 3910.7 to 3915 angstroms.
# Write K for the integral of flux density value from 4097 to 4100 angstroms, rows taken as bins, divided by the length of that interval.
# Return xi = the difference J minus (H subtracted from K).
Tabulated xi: -105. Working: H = -2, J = 10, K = 113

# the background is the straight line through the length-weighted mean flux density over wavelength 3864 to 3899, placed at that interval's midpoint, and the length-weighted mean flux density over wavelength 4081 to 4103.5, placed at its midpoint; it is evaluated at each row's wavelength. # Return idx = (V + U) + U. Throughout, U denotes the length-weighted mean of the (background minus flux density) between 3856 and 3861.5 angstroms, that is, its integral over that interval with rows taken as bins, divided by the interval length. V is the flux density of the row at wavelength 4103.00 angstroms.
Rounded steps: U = -21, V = 144.7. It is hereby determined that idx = 103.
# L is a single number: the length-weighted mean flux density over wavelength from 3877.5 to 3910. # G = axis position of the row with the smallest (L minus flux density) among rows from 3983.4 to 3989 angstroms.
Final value 3987.51 angstroms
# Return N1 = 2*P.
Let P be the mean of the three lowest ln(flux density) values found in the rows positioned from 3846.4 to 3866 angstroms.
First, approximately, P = 4.6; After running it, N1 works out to 9.1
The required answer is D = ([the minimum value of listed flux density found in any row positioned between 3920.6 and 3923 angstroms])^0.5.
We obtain 10.0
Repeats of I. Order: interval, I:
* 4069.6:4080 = 4.85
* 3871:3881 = 4.65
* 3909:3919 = 4.75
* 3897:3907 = 4.68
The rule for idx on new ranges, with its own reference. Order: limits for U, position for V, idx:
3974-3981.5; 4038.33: 165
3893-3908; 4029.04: 128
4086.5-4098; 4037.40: 147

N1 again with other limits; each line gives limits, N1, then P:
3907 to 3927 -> 9.0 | 4.5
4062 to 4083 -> 9.3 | 4.6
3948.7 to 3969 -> 7.8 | 3.9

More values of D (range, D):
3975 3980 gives 9.0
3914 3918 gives 10.5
